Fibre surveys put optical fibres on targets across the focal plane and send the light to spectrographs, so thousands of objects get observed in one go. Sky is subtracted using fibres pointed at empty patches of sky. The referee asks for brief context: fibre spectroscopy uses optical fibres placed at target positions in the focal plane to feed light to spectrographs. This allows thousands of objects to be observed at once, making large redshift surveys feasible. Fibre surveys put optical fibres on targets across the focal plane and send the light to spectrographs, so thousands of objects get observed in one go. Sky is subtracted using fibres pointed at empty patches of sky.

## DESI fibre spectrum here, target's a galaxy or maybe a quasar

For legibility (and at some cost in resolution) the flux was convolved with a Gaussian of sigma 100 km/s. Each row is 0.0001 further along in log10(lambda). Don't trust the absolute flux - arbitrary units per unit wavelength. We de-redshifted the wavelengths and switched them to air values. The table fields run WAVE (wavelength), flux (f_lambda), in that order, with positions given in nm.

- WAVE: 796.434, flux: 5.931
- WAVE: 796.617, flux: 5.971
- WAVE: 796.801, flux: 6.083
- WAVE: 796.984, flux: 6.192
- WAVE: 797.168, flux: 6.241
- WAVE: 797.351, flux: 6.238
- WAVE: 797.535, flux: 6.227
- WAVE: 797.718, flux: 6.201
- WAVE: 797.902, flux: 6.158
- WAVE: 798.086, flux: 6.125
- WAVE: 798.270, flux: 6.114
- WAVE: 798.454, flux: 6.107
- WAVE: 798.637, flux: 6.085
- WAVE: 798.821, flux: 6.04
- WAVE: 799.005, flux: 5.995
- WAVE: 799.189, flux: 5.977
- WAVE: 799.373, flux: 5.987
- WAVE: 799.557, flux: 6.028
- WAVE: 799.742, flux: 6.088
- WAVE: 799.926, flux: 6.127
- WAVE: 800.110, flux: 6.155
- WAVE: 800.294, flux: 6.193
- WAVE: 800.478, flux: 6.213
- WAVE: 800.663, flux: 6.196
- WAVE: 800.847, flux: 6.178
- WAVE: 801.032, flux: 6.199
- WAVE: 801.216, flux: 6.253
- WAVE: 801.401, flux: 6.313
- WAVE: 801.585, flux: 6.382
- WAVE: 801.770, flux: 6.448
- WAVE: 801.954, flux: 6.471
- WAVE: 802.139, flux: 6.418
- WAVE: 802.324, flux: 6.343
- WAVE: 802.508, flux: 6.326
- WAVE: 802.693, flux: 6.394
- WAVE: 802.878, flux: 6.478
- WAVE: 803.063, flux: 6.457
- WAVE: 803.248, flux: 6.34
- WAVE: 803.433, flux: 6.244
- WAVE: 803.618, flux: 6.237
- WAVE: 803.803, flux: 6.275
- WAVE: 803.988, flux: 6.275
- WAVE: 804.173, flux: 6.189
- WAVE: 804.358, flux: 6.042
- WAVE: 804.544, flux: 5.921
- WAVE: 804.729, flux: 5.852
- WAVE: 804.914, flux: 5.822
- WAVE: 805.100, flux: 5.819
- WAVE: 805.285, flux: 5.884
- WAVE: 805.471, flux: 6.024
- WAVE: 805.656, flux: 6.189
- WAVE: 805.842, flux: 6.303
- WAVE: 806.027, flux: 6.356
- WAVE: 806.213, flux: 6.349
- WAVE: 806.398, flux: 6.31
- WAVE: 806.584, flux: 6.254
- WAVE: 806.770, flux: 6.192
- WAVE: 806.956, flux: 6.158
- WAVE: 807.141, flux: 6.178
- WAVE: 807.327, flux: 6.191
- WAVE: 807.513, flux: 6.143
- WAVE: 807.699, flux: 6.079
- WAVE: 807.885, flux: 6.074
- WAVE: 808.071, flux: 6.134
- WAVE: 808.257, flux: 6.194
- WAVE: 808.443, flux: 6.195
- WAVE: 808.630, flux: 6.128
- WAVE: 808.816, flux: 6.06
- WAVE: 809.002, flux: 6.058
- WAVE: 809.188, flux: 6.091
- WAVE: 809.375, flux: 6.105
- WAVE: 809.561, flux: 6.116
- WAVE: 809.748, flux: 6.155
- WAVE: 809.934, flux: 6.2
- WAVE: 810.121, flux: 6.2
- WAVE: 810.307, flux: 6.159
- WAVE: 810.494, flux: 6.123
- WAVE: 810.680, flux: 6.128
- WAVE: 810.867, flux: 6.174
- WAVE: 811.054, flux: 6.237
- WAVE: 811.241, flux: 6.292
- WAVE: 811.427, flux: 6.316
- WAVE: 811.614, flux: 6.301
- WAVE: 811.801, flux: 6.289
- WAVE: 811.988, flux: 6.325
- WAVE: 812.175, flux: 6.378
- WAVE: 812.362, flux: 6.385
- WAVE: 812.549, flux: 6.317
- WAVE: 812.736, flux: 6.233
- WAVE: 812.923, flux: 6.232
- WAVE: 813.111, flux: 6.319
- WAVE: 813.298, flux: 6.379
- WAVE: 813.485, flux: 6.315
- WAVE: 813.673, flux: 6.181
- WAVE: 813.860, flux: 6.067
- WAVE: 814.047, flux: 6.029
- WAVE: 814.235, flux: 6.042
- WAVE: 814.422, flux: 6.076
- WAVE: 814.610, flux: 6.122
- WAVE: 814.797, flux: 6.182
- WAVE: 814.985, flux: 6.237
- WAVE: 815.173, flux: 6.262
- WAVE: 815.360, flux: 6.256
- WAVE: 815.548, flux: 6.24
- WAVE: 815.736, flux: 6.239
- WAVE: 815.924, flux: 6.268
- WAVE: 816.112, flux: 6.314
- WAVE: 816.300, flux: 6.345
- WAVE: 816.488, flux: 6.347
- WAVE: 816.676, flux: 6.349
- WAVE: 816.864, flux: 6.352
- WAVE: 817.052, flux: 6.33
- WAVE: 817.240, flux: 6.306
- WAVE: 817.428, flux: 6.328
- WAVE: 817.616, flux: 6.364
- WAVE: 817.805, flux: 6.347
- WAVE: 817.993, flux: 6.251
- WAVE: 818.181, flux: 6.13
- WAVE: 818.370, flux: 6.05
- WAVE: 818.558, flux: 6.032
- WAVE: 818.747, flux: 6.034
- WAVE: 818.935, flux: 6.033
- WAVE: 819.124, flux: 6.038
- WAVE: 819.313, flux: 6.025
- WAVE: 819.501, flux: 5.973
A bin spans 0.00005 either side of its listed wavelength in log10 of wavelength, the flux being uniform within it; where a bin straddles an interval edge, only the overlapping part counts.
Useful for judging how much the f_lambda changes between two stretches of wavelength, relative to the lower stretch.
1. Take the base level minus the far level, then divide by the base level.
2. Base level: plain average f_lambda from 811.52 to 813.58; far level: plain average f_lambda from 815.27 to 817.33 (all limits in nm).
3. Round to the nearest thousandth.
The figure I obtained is 0.002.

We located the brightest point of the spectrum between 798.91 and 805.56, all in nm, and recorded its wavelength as 802.878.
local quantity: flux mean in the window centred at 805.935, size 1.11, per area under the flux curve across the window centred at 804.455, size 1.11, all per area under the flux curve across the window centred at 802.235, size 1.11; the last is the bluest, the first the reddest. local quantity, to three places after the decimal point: 0.132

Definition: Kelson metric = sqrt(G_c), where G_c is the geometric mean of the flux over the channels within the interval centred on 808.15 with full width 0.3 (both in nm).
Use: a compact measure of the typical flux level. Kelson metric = 2.483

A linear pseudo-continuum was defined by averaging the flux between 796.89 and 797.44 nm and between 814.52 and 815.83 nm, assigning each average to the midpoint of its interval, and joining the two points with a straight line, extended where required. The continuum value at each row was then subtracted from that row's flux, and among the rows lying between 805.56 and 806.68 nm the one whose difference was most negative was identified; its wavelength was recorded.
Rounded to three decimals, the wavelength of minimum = 805.656 nm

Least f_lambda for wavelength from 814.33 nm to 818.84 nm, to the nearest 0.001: 6.032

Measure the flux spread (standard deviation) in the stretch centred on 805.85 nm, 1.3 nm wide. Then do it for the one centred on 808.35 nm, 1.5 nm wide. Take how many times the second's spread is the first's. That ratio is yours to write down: 0.3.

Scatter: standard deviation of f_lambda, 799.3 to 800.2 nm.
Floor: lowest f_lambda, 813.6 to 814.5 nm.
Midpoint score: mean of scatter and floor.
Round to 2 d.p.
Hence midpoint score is 3.05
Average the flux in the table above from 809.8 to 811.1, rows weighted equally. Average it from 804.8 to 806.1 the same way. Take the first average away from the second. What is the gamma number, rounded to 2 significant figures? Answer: -0.12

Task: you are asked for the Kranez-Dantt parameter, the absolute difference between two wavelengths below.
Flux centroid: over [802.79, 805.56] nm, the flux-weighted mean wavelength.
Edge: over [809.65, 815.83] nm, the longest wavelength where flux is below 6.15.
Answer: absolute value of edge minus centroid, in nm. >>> 10.46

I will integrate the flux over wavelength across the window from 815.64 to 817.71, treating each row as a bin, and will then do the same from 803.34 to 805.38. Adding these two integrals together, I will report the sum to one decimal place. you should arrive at 25.4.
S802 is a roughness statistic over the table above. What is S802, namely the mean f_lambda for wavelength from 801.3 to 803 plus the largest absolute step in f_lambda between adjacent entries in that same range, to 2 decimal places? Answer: 6.48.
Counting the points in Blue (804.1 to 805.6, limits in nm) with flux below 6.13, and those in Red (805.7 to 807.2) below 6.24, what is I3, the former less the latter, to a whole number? 4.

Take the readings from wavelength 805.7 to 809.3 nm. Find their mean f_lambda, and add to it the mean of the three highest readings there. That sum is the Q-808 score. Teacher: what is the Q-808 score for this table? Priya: 12.5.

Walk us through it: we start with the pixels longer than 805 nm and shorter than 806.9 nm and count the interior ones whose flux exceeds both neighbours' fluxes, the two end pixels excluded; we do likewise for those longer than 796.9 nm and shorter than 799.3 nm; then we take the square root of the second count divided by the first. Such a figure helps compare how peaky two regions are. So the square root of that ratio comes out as 1.0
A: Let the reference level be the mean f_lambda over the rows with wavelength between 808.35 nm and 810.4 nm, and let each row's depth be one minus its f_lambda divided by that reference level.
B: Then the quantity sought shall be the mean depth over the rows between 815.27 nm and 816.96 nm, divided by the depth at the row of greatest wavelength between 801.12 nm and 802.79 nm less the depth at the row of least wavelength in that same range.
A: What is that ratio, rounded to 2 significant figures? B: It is 1.2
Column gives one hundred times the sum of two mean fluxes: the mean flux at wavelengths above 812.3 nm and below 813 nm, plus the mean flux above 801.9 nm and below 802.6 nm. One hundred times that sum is 1268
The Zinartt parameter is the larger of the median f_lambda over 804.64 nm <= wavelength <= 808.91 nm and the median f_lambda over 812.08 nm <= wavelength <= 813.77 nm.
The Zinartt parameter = 6.32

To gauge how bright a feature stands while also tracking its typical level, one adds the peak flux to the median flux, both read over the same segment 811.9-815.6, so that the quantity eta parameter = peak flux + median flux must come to 12.6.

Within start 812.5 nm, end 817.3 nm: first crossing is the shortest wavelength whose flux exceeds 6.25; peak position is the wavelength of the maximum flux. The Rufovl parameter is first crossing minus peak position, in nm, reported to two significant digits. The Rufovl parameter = -0.75 nm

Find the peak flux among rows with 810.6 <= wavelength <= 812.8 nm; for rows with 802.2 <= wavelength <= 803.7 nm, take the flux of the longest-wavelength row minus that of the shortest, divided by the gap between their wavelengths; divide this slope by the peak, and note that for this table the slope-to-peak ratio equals -0.013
